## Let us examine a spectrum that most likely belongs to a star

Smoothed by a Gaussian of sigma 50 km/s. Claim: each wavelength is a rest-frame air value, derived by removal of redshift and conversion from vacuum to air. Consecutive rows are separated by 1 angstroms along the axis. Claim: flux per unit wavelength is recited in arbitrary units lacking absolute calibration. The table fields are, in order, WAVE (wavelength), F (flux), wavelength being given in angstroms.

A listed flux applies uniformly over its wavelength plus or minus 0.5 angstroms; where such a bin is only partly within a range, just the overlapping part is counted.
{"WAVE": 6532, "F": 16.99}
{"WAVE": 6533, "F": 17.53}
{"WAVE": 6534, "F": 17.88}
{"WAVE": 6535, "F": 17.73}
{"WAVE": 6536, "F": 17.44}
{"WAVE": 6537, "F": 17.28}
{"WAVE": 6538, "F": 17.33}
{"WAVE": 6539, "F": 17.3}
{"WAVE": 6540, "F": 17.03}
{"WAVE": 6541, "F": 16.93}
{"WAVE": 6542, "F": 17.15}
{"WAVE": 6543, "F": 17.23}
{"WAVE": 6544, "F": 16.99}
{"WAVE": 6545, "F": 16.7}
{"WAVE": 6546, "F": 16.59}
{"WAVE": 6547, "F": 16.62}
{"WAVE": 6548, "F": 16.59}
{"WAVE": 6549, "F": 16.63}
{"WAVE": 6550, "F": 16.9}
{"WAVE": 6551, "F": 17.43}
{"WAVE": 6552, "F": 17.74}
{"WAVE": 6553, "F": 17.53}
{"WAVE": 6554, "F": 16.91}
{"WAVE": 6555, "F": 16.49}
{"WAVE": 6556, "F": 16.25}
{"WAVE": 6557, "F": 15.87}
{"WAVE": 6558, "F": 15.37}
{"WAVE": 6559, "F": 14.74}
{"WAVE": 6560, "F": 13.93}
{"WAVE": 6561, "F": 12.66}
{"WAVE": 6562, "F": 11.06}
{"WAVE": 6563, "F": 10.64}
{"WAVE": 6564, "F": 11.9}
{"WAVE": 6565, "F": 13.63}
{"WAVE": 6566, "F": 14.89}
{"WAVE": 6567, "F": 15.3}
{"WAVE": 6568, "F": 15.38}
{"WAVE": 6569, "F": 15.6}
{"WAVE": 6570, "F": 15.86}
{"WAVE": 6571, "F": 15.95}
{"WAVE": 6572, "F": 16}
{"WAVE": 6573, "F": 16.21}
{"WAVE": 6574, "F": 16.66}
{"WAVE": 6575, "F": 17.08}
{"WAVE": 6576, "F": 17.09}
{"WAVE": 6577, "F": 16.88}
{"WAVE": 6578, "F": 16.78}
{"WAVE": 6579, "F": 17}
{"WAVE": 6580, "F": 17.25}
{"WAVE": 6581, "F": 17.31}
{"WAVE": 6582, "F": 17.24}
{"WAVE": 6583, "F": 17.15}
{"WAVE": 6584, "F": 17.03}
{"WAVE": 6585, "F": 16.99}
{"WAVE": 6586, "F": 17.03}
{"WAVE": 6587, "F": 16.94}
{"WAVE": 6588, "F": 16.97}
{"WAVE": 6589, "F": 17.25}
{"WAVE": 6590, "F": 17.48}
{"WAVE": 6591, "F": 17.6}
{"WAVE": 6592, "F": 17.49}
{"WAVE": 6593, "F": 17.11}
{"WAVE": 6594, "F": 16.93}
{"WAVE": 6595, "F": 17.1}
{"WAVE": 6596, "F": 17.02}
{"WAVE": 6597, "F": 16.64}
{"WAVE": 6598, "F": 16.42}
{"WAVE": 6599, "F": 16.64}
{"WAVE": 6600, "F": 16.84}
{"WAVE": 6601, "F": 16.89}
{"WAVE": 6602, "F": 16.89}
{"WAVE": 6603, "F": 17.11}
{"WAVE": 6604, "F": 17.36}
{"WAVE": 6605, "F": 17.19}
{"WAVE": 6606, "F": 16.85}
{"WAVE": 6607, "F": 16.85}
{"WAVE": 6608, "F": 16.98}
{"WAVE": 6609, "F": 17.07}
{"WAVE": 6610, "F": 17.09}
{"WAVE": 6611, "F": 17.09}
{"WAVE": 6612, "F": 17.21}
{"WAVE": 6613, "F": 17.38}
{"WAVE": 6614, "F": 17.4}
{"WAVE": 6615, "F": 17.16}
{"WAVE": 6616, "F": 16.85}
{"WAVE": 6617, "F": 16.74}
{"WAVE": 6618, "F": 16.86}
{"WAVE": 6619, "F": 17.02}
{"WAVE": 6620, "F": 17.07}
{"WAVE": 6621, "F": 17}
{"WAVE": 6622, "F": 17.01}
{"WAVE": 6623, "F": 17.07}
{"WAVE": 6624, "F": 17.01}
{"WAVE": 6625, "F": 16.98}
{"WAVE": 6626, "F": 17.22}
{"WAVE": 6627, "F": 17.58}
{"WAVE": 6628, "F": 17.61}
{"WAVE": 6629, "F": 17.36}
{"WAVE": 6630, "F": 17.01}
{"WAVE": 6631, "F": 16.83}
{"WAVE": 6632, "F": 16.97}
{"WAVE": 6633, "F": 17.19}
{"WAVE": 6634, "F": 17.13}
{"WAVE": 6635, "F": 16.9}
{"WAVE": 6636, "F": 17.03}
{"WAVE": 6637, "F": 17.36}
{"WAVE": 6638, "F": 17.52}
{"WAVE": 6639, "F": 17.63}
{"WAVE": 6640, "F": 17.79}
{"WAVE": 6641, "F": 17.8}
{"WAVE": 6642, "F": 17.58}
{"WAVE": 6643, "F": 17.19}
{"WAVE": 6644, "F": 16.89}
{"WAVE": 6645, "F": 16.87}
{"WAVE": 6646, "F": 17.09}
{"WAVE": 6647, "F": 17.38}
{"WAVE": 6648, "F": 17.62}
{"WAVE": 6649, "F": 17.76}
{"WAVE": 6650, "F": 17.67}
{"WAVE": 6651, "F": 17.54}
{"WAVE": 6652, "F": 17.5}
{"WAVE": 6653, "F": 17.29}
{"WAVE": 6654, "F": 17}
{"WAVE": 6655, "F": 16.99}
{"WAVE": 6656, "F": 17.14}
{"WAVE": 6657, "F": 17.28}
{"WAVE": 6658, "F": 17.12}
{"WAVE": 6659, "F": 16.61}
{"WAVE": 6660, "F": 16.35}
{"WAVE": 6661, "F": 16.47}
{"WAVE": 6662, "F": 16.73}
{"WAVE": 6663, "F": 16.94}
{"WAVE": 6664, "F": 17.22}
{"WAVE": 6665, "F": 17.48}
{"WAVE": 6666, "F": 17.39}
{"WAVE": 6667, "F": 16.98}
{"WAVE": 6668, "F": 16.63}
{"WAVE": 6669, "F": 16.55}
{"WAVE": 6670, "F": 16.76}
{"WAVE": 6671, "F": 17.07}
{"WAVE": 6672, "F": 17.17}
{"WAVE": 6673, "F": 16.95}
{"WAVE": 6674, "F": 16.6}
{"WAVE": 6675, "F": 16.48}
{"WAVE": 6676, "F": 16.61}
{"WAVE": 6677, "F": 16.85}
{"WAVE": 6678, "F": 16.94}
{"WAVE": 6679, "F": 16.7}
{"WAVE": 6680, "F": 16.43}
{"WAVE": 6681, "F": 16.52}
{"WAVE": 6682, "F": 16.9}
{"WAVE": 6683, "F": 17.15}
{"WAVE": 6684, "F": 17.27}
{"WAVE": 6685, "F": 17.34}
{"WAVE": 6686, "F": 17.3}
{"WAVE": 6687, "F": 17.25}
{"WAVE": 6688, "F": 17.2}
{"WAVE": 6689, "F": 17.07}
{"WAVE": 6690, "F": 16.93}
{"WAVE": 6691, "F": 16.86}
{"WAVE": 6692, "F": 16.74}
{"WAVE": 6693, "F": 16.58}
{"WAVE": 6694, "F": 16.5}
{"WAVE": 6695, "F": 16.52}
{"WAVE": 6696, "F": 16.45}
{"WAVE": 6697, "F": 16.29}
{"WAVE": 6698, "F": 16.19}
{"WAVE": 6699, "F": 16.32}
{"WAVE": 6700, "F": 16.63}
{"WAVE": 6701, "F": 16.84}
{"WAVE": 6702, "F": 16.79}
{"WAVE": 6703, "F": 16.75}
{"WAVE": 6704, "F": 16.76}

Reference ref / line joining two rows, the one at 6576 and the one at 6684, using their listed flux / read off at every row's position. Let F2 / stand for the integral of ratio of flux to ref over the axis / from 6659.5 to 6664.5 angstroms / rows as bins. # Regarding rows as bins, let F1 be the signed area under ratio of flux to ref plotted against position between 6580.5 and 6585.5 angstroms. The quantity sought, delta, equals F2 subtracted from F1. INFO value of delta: 0.15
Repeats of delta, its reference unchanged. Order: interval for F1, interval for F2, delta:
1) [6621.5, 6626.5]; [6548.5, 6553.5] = -0.09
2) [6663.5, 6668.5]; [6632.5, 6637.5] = -0.01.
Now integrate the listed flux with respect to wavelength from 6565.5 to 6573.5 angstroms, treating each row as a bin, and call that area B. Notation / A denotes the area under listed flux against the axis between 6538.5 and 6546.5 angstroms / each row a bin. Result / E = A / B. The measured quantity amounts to 1.086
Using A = 135.9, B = 125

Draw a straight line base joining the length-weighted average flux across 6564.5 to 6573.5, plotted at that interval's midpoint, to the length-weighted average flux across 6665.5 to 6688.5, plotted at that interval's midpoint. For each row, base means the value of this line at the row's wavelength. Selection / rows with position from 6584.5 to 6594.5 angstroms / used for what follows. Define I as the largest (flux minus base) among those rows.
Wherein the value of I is 1.9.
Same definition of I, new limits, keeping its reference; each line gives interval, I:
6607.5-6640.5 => 1.4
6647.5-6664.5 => 1.2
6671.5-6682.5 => 0.3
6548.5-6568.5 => 2.6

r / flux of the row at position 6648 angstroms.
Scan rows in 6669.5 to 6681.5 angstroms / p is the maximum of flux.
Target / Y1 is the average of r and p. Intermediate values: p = 17.17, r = 17.62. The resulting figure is 17.4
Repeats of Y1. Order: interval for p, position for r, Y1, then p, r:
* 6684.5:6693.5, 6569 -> 16.5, 17.34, 15.6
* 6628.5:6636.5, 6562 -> 14.2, 17.36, 11.06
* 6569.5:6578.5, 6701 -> 17.0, 17.09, 16.84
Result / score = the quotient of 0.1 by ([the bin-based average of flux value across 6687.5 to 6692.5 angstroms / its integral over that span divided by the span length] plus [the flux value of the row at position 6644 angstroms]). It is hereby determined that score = 0.0030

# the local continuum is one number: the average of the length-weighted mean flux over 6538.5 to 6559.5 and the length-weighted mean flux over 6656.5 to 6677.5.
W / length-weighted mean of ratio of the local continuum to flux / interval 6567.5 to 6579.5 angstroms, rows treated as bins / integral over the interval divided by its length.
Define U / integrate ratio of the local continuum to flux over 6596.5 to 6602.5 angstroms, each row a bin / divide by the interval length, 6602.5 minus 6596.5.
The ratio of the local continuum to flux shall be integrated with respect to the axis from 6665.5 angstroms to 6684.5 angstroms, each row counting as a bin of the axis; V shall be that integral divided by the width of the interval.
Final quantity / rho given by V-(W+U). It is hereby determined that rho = -1.03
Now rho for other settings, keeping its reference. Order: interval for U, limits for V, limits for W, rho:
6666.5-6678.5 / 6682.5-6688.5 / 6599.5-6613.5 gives -1.01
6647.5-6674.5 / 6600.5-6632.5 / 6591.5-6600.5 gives -0.99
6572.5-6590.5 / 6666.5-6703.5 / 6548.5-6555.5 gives -0.97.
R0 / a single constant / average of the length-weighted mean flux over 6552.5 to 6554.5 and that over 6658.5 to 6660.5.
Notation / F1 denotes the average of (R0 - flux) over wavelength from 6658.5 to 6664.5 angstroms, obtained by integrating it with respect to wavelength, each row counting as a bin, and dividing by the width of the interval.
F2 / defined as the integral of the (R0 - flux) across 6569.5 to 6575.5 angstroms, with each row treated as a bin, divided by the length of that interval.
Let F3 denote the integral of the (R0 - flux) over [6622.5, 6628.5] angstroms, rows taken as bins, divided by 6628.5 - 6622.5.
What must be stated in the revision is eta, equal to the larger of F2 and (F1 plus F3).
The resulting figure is 0.56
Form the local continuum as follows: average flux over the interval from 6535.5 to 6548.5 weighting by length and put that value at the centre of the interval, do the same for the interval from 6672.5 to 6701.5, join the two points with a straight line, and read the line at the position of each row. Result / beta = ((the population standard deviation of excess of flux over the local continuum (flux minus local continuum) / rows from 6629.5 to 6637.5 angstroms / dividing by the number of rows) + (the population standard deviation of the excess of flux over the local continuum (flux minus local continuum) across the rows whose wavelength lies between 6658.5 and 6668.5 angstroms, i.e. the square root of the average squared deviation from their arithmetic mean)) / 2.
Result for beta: 0.27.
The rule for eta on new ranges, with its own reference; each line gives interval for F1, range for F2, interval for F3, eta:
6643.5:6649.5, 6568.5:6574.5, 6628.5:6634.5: 0.80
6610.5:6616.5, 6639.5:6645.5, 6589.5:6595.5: -0.50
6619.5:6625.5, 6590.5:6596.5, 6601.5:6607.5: -0.36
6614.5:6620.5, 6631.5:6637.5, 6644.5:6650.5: -0.25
